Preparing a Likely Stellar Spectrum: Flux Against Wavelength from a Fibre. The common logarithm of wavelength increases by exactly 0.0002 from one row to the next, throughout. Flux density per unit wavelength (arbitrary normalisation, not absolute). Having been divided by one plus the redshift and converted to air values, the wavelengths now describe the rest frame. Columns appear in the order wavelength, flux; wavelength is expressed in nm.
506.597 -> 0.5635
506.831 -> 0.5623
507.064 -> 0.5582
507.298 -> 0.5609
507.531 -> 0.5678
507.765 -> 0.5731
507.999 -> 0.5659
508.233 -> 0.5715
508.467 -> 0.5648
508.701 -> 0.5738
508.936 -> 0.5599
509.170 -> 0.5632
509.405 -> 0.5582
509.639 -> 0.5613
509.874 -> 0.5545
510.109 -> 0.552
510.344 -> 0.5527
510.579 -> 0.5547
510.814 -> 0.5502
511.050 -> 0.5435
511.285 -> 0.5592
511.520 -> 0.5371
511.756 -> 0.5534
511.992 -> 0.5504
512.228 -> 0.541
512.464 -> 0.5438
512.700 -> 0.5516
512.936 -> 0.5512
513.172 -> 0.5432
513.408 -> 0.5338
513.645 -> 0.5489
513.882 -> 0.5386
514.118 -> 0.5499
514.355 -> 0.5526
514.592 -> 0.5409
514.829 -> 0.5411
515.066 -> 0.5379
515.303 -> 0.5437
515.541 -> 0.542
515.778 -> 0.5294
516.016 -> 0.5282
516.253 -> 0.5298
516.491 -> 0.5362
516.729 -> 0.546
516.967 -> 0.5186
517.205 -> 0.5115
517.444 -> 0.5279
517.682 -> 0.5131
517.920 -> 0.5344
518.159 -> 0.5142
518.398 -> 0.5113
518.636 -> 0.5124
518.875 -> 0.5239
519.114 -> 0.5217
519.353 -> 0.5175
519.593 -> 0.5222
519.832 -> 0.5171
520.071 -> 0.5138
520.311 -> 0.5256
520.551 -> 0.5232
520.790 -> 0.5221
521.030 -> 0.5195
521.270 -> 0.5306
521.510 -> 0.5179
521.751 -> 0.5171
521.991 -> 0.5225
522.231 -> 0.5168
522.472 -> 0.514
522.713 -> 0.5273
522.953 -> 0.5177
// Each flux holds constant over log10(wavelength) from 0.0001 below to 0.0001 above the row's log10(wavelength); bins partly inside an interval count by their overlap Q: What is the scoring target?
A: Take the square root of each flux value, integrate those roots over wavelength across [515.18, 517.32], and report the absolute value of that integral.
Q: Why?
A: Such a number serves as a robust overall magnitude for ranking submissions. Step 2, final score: 1.6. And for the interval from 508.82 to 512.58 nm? 2.8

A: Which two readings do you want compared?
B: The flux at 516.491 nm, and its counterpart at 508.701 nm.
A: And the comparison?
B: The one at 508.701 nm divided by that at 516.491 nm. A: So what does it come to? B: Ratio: 1.07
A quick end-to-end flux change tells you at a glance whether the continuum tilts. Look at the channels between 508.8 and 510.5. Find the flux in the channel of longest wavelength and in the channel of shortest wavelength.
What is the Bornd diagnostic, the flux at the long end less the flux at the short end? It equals -0.0072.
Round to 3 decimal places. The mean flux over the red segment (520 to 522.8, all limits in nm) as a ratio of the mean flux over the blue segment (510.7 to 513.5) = 0.953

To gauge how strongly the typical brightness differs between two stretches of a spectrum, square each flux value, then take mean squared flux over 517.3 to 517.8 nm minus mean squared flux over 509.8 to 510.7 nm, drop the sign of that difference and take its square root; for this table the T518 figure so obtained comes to 0.19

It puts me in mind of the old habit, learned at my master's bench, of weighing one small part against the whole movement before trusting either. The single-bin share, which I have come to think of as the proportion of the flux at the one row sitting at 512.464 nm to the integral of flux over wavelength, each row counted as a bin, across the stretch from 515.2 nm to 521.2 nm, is 0.17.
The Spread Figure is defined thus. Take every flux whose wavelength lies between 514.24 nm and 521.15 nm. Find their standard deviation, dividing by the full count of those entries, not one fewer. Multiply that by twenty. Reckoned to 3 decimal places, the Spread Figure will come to 0.230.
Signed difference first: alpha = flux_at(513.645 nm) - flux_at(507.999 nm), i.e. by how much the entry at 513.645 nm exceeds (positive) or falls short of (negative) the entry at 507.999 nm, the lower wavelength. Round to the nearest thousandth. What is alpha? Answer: -0.017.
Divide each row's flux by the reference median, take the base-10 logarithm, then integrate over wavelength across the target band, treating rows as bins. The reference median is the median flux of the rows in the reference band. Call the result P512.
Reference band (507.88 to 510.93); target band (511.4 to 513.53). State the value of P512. -0.025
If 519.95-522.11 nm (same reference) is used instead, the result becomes -0.067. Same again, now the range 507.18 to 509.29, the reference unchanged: 0.011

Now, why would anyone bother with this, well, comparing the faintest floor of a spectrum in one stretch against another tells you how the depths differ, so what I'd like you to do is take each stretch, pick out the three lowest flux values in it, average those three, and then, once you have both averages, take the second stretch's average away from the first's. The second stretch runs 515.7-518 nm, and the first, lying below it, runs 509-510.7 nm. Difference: 0.039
